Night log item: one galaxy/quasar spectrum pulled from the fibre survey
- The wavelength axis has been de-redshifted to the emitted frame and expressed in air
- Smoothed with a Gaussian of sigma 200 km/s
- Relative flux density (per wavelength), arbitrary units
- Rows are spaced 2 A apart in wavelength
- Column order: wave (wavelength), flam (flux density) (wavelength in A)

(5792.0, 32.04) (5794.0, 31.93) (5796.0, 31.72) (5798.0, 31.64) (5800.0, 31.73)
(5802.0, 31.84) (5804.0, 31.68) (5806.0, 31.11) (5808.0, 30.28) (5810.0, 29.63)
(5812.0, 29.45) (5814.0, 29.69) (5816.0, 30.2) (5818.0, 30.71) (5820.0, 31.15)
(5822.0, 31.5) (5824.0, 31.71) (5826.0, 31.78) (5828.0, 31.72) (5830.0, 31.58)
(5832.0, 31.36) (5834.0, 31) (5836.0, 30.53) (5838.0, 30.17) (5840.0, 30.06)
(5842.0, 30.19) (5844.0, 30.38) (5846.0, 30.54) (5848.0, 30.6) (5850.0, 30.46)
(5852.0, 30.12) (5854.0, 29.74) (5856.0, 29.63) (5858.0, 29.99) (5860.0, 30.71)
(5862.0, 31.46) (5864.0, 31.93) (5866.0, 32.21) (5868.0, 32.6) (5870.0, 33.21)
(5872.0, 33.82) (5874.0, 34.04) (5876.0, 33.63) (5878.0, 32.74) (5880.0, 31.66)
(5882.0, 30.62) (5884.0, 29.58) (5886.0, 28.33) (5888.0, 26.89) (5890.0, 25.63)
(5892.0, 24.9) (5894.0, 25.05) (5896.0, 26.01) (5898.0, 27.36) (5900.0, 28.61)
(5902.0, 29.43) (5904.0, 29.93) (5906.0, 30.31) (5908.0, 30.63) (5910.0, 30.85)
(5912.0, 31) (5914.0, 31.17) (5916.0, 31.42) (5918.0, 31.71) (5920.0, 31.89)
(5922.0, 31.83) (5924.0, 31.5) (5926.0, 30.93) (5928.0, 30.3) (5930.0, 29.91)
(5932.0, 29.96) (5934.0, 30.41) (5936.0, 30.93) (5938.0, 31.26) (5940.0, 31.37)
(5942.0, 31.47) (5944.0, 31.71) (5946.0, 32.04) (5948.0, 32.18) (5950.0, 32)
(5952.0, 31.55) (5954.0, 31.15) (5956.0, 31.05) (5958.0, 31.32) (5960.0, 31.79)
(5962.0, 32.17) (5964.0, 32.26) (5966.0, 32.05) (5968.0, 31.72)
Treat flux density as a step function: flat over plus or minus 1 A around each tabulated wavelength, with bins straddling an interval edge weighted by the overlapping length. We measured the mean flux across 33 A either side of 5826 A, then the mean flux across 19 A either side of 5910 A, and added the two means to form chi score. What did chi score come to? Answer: 60.5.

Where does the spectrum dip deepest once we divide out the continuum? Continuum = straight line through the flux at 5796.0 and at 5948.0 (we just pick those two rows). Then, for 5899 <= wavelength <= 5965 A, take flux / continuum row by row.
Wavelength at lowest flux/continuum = 5900.0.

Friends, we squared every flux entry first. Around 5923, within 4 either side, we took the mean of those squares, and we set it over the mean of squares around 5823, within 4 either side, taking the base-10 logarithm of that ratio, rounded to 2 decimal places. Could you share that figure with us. 0.00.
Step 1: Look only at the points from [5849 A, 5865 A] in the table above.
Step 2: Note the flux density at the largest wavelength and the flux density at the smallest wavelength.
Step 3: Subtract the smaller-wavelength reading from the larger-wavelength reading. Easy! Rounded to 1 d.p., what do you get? 1.5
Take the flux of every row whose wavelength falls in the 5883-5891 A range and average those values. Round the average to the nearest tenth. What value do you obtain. 27.6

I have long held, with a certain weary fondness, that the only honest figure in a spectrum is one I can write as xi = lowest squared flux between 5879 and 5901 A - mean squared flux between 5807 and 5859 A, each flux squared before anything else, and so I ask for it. -313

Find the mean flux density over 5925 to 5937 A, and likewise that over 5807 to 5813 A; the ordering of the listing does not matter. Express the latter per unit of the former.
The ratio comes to 0.98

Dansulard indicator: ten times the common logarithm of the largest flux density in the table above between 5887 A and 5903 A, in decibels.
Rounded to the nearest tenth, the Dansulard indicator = 14.7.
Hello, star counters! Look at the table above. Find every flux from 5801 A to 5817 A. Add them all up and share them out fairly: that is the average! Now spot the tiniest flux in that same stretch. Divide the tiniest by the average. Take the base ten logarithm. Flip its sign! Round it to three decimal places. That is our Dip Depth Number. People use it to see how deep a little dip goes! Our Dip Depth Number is 0.015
